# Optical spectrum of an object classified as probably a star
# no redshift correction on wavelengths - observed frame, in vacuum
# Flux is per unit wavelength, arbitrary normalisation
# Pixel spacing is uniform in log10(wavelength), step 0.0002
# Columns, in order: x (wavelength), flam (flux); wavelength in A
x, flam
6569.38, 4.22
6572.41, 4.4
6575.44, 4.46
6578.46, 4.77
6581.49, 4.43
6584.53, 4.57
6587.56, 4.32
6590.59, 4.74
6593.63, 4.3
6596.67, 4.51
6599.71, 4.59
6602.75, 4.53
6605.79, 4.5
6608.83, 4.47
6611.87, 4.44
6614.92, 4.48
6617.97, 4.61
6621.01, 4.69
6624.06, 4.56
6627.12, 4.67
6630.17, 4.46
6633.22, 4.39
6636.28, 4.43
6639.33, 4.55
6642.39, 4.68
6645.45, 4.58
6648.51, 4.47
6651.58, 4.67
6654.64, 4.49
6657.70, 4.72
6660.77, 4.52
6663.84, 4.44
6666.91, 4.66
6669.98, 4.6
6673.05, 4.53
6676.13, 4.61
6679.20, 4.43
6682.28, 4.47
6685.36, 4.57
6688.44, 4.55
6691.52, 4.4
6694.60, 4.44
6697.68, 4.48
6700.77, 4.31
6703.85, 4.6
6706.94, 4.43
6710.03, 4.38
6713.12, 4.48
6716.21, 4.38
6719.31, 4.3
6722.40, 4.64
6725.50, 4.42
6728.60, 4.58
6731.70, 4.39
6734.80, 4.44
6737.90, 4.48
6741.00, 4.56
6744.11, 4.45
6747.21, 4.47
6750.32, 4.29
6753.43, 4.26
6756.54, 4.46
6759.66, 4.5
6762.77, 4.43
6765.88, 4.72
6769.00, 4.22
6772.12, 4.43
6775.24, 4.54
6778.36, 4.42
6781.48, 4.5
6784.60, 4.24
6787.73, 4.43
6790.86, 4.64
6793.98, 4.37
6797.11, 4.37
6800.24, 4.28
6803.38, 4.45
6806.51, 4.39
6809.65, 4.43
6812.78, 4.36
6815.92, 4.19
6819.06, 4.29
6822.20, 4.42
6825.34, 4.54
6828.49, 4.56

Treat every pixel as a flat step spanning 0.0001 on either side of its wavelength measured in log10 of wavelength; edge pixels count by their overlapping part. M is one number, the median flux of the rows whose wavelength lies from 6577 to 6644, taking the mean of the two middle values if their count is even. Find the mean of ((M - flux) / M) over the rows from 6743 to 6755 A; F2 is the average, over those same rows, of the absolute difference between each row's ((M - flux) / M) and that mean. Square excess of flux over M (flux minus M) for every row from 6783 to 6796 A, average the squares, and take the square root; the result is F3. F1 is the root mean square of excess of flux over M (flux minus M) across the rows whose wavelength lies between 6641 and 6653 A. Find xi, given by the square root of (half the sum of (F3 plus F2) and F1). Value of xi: 0.395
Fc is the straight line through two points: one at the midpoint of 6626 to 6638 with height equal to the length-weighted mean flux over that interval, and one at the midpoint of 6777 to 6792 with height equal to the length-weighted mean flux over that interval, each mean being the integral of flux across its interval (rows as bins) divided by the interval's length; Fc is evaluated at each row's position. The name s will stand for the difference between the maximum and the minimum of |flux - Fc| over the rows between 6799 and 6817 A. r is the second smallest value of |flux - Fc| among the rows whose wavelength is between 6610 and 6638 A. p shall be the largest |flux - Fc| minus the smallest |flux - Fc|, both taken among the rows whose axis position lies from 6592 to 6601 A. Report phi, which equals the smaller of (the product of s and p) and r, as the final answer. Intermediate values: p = 0.18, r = 0.026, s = 0.238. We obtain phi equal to 0.0262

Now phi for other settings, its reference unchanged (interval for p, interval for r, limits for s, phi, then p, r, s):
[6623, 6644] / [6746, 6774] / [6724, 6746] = 0.0139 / 0.17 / 0.014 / 0.121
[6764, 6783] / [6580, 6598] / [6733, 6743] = 0.0239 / 0.26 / 0.070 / 0.092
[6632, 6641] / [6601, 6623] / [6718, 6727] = 0.0059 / 0.04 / 0.011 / 0.144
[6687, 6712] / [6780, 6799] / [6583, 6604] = 0.0322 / 0.14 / 0.059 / 0.228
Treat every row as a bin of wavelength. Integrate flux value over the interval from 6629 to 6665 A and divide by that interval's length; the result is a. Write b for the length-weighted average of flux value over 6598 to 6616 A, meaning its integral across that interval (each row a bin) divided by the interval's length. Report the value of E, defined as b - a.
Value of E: -0.03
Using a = 4.54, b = 4.50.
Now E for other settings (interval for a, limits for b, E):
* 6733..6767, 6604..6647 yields 0.08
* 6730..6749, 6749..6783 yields -0.03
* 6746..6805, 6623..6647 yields 0.12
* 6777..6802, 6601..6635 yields 0.12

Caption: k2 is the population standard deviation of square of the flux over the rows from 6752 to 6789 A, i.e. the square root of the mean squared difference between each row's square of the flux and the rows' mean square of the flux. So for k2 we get 1.19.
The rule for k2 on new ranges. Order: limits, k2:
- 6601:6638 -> 0.83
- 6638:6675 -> 0.80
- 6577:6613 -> 1.24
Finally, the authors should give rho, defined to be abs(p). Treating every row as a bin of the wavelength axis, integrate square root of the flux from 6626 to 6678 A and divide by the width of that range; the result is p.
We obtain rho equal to 2.13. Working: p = 2.13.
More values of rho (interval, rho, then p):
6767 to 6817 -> 2.10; 2.10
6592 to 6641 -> 2.12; 2.12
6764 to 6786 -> 2.11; 2.11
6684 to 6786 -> 2.11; 2.11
